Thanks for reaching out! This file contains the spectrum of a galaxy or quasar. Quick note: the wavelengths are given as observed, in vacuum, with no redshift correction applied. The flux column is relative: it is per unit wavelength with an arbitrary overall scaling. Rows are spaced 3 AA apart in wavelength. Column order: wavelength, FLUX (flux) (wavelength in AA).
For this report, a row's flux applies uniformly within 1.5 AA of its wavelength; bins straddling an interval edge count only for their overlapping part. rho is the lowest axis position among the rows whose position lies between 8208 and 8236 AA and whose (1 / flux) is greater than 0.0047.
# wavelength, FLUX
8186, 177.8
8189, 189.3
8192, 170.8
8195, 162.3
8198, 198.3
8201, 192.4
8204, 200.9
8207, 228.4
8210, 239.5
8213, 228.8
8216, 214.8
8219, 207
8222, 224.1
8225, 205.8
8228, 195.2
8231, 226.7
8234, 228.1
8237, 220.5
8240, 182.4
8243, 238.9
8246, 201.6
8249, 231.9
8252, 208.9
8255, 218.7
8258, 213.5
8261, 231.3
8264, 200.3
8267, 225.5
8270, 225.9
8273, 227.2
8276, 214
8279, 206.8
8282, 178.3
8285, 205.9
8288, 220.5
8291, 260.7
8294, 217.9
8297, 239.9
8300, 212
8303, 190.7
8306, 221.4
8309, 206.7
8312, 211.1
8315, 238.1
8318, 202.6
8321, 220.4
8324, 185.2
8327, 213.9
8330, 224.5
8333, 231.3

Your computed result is 8219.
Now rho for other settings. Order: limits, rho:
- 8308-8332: 8309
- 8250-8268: 8252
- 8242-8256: 8246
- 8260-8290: 8264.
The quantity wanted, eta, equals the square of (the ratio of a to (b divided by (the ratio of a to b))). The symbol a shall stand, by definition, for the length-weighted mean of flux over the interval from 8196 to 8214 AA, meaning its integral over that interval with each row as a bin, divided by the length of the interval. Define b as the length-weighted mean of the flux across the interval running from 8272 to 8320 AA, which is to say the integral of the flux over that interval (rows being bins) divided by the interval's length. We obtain 0.95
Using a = 212.9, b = 216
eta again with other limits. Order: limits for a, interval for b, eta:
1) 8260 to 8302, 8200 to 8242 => 1.08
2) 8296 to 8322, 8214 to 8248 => 1.03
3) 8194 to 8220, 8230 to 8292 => 0.86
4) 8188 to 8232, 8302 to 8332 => 0.88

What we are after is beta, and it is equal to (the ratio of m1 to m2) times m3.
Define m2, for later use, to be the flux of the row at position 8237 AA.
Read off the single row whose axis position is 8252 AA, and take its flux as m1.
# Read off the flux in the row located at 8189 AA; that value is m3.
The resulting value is 179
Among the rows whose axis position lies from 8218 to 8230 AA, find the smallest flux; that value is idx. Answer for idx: 195.2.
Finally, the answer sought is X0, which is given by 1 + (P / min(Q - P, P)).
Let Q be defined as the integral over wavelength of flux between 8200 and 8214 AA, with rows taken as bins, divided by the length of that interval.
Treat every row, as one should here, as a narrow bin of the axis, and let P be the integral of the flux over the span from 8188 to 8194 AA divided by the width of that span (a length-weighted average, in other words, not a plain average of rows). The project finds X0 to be 5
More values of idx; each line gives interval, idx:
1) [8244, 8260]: 201.6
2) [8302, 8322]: 190.7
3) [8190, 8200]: 162.3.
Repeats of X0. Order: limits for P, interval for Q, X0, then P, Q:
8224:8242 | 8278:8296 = 41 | 211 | 216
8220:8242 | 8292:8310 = 55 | 212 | 216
